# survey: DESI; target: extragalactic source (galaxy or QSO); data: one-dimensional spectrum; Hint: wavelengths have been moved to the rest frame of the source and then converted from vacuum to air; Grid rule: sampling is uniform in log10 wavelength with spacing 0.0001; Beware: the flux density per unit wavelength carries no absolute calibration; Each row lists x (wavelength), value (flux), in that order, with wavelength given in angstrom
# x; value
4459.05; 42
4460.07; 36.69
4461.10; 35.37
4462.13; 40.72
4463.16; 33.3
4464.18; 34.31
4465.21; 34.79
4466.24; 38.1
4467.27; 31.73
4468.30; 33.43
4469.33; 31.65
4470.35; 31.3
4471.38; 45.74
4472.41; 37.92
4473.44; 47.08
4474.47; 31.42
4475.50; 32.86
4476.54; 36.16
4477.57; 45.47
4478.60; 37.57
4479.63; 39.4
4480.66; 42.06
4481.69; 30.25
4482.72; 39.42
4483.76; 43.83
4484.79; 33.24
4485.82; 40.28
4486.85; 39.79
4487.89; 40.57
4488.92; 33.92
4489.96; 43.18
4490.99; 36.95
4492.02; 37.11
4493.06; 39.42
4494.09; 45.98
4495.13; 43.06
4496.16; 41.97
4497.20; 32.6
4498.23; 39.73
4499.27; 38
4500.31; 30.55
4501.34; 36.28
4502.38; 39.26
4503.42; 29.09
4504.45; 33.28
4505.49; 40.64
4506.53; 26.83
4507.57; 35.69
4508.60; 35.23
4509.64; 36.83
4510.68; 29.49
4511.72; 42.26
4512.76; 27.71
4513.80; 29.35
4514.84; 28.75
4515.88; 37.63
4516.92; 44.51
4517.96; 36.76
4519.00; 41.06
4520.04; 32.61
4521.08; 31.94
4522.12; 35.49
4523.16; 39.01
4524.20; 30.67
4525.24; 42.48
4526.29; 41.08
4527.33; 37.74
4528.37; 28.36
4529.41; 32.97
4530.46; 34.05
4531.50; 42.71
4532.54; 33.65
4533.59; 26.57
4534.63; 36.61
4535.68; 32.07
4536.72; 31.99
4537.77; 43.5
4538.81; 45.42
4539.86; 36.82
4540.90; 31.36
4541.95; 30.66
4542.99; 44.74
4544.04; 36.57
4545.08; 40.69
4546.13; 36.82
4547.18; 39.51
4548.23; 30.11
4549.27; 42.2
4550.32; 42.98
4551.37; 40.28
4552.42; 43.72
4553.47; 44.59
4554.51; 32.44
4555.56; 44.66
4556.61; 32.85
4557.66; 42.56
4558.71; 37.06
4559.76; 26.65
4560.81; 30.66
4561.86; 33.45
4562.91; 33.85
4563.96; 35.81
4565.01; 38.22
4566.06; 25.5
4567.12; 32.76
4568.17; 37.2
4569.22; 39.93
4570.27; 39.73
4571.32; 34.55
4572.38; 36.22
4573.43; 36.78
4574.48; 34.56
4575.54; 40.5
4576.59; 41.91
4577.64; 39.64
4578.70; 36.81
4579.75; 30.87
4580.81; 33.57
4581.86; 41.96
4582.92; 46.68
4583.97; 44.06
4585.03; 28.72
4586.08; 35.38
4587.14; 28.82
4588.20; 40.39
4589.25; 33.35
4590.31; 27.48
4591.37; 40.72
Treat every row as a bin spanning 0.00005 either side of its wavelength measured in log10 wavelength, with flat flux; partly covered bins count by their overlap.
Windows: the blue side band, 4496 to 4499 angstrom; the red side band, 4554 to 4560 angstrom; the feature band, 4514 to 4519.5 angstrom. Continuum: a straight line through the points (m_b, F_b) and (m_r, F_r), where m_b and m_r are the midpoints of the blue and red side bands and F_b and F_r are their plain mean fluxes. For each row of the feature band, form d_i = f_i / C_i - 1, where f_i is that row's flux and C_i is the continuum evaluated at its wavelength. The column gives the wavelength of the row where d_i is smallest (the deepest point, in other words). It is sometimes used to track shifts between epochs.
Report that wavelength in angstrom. 4514.84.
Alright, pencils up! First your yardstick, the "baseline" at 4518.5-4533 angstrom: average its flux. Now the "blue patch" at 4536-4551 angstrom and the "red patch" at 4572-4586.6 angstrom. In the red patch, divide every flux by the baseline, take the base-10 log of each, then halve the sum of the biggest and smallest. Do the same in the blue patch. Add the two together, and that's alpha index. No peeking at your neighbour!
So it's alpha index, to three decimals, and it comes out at 0.019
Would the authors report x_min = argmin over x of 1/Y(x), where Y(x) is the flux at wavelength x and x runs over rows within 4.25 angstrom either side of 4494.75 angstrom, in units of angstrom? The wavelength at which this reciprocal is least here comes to 4494.09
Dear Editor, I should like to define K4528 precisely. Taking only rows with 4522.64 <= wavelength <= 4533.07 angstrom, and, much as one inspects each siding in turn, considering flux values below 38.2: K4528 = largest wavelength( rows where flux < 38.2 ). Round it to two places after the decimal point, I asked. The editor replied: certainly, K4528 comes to 4532.54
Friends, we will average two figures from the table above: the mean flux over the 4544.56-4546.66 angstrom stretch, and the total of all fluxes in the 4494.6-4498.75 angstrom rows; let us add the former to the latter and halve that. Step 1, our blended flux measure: 98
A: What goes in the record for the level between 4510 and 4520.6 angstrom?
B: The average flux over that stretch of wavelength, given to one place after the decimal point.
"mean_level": 35.0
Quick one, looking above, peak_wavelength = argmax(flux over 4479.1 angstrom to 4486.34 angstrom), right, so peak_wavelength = 4483.76 angstrom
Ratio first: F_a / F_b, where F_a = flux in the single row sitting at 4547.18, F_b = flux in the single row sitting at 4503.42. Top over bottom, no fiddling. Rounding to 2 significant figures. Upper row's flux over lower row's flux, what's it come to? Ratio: 1.4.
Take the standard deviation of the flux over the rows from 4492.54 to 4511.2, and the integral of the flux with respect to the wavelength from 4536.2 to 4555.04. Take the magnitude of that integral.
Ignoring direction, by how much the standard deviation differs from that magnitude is 722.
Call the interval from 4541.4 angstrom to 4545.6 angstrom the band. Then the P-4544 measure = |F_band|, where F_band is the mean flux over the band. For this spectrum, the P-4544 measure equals 38.2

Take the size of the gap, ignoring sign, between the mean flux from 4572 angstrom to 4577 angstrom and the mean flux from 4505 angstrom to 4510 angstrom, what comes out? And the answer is 3.0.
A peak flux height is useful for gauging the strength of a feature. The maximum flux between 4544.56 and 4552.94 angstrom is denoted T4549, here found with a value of 43.72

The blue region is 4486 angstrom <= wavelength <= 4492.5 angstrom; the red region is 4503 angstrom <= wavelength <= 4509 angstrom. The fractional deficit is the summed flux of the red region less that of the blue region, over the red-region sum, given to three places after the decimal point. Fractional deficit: -0.153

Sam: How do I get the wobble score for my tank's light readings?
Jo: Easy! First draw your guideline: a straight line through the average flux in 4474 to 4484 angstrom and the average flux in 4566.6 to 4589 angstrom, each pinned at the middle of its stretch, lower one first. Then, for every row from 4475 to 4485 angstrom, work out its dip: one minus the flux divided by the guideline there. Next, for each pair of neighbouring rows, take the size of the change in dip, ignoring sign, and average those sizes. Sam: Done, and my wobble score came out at 0.18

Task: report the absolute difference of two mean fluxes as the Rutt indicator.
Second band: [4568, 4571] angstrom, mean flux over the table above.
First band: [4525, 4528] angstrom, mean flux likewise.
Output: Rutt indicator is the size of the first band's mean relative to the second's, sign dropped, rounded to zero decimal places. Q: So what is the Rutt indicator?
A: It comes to 1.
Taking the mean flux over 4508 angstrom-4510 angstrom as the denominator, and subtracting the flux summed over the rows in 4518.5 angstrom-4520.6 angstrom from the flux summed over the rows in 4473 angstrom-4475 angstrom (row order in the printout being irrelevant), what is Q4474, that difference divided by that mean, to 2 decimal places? 0.13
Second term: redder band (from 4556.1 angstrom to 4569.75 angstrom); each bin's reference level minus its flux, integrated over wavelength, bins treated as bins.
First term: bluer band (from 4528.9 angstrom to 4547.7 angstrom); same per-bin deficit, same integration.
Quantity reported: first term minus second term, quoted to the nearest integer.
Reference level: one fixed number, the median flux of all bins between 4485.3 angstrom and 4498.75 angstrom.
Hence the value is -12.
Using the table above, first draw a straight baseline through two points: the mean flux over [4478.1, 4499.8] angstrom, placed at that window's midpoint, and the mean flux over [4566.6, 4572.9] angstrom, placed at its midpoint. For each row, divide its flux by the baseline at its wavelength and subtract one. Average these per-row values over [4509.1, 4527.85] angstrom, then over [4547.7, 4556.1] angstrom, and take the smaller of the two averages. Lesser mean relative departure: -0.060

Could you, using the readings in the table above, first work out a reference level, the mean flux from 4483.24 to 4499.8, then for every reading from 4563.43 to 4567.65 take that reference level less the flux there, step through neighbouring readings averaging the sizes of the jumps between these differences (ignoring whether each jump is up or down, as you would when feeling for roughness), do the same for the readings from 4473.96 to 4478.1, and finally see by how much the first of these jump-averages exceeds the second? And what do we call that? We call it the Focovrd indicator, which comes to 2.8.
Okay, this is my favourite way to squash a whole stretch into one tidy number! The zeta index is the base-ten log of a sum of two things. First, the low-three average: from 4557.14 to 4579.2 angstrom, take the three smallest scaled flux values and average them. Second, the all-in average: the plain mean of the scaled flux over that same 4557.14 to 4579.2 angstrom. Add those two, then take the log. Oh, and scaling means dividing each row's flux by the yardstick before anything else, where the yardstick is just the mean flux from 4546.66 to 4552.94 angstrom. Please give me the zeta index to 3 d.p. 0.203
